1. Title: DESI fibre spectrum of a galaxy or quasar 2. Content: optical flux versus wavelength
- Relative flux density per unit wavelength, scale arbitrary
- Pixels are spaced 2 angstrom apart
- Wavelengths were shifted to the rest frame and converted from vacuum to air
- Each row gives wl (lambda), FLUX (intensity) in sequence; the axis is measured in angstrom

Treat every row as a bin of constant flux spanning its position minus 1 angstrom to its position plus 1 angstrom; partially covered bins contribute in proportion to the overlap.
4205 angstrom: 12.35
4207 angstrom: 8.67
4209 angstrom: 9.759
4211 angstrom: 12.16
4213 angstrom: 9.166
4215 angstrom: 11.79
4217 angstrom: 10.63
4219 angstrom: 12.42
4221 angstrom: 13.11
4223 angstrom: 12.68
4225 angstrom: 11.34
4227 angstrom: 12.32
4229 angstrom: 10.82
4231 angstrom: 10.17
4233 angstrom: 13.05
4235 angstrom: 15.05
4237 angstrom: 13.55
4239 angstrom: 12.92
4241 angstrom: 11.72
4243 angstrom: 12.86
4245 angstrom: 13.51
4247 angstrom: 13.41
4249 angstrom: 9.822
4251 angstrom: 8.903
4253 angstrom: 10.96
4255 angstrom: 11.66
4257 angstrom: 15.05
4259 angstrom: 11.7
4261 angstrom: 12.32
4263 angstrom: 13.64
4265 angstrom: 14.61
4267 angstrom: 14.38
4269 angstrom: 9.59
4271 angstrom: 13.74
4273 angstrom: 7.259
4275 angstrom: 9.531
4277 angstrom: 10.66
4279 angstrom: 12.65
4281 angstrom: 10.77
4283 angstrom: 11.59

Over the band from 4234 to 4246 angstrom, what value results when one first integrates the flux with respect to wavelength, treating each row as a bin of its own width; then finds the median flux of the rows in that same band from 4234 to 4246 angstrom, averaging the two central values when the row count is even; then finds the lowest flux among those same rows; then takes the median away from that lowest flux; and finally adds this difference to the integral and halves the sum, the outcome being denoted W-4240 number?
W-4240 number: 79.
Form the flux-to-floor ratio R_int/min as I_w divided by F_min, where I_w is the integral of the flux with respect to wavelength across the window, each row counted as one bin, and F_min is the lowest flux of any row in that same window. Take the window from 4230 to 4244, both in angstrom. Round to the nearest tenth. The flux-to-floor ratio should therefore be 17.6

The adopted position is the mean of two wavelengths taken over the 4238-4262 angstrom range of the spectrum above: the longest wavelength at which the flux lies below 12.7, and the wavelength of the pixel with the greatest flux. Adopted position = 4259 angstrom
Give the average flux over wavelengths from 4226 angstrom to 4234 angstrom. 11.6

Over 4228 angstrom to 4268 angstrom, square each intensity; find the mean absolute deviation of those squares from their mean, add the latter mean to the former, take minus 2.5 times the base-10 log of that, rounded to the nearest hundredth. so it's -5.72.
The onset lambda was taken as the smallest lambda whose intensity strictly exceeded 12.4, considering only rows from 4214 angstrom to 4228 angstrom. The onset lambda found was 4219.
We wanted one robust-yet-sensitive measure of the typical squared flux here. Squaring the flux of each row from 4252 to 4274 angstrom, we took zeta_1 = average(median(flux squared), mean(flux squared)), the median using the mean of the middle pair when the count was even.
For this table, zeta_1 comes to 154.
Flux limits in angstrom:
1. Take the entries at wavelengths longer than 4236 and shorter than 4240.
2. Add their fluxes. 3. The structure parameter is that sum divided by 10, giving 2.6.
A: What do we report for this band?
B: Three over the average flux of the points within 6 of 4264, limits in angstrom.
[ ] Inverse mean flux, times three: 0.236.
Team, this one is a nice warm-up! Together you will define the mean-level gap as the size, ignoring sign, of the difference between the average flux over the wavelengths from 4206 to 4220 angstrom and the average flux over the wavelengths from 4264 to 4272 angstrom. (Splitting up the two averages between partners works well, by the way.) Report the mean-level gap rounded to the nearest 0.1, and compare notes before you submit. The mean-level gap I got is 2.4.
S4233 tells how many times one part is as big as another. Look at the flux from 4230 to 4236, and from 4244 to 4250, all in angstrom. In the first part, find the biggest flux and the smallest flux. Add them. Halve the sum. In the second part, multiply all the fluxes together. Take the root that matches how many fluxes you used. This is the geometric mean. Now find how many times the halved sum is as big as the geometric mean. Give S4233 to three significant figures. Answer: 1.04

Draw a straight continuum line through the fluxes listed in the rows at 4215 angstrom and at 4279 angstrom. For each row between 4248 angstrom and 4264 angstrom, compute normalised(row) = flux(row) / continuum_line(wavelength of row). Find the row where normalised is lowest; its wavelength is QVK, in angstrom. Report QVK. 4251 angstrom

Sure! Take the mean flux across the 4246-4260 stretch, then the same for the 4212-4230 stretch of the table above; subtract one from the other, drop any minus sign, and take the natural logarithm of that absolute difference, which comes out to -2.9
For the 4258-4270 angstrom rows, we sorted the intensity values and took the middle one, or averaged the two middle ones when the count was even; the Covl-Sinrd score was 13.0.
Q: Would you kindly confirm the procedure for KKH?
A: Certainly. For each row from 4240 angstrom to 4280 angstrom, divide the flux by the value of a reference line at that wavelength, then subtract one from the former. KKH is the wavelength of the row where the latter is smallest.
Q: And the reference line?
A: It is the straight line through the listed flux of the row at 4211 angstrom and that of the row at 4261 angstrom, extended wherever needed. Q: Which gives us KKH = 4273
